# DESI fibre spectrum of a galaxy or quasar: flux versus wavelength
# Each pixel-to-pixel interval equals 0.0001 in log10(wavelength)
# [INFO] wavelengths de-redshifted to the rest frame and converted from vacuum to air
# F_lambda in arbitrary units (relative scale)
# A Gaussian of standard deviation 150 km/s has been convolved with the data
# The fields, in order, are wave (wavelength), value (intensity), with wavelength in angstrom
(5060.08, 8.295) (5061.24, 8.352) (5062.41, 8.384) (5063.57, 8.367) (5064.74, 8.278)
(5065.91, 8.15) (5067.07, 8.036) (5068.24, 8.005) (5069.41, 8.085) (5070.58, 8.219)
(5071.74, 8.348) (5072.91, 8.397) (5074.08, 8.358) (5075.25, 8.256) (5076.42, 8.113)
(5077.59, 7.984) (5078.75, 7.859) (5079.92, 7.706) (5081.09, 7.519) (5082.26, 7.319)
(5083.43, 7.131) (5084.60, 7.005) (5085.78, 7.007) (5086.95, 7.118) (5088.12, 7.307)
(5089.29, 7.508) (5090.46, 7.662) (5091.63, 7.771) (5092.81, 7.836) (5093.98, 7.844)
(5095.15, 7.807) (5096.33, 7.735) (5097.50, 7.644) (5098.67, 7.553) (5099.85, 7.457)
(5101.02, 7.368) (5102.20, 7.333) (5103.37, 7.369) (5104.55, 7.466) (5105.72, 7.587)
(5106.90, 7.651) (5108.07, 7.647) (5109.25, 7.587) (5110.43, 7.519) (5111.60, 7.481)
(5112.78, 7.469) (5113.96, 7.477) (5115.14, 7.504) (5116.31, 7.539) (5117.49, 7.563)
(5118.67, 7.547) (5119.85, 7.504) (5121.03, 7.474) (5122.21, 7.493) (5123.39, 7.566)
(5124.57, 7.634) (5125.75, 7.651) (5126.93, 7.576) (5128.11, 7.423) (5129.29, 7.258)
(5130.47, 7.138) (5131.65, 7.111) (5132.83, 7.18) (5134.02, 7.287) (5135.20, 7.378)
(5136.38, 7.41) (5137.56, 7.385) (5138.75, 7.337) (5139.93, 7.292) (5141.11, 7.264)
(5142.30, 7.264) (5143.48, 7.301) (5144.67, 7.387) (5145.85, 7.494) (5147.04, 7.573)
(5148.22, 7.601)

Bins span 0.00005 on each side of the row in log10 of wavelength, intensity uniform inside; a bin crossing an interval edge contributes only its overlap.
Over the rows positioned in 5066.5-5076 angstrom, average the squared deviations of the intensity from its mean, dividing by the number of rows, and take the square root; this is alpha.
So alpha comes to 0.14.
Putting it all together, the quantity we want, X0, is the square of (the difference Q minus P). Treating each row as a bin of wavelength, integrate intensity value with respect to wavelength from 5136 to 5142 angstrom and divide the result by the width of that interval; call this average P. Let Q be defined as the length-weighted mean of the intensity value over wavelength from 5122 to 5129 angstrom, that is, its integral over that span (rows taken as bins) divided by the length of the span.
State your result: 0.05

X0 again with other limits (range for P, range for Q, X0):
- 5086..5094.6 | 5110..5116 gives 0.00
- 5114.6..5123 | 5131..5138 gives 0.05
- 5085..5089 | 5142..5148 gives 0.07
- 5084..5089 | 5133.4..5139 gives 0.05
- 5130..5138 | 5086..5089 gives 0.00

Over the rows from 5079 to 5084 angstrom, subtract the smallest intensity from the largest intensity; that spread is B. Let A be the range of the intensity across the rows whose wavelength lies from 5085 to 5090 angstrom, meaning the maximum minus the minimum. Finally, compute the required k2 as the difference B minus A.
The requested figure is 0.07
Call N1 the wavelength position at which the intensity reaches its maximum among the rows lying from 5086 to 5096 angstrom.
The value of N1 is 5093.98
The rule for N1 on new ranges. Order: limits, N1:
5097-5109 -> 5106.90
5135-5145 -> 5136.38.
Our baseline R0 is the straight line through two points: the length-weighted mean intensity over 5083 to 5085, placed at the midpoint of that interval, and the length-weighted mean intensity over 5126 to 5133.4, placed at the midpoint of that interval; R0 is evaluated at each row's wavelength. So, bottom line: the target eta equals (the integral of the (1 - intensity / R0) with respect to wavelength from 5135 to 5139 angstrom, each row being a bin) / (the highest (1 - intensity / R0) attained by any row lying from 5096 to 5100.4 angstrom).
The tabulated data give 0.5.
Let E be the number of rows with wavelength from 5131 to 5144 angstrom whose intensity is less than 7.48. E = 11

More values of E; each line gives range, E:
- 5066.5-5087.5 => 5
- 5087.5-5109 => 6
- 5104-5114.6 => 3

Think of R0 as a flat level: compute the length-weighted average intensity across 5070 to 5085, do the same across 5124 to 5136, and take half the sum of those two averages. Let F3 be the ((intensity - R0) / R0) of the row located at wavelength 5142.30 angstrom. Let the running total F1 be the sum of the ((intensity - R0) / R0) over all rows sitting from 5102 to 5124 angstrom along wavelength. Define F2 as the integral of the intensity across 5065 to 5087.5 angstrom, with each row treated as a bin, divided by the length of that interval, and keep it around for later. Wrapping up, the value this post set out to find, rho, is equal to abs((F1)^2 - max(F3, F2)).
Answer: 7.76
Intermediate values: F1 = -0.27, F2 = 7.83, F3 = -0.047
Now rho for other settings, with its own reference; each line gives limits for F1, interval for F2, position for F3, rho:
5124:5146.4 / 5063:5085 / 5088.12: 7.52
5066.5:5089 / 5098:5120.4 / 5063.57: 7.36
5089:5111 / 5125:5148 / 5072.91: 7.36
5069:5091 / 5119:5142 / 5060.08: 7.31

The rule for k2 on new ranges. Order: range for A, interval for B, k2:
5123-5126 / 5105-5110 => -0.02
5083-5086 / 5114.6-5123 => -0.04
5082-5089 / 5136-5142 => -0.17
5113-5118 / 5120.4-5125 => 0.07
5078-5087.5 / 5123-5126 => -0.77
